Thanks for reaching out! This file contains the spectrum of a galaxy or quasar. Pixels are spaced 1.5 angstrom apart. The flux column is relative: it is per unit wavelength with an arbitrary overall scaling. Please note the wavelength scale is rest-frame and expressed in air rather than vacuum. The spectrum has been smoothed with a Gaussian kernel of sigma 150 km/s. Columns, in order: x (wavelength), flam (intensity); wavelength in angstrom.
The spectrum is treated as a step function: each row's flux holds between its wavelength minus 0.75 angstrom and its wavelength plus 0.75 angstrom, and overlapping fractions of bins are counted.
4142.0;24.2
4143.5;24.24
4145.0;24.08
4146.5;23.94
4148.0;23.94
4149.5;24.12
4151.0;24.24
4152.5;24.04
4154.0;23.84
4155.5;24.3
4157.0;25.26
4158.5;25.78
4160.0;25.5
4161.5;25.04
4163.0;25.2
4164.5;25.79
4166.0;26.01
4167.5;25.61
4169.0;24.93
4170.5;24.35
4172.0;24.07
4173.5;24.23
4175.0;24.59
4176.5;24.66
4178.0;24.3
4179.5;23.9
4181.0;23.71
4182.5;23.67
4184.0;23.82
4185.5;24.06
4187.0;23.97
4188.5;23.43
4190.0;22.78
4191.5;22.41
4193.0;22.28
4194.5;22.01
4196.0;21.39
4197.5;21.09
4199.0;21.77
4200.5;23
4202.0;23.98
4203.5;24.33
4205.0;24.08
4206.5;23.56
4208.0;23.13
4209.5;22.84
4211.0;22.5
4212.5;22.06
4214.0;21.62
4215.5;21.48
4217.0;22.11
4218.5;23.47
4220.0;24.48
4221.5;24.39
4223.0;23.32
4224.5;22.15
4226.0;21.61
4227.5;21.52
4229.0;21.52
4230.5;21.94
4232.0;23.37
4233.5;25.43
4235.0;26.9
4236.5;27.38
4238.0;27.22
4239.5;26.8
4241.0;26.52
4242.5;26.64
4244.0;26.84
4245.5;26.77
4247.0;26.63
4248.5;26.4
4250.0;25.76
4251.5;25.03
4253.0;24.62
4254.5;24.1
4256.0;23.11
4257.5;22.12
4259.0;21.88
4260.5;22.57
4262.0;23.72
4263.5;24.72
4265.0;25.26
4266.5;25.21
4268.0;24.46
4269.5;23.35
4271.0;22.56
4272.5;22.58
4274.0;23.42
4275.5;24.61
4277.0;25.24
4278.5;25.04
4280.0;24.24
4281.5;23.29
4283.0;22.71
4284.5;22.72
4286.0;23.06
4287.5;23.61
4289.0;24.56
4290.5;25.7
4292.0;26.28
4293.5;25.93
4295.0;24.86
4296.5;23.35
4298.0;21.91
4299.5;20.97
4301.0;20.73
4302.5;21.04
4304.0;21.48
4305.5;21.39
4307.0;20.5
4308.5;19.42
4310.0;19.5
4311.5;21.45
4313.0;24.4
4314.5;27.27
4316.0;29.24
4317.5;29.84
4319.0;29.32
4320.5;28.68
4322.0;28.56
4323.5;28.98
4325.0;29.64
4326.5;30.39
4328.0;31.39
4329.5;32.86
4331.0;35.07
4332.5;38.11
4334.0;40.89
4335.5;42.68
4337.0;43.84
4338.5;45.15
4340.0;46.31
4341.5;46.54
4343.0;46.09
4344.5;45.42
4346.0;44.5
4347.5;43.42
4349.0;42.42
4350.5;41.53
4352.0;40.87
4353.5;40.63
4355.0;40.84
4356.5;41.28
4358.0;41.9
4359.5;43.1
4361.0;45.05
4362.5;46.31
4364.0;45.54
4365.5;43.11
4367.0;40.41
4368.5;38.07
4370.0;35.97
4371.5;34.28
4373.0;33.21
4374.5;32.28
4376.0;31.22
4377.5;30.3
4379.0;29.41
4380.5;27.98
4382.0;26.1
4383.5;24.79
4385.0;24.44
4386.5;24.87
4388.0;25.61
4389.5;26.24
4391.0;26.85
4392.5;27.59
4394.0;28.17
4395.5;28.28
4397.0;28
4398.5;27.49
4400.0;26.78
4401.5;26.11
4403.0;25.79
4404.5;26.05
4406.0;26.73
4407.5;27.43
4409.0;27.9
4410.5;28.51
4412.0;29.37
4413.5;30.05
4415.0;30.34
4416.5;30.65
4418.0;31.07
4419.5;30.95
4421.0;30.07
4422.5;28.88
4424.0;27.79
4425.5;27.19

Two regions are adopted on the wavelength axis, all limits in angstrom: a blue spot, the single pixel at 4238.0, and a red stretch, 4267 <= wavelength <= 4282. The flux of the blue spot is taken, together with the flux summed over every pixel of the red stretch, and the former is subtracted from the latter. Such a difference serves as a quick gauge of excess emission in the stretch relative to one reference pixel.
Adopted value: 212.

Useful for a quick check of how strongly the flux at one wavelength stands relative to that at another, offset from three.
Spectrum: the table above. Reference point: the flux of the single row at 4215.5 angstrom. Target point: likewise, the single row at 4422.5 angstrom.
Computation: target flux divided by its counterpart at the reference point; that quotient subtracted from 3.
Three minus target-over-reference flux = 1.66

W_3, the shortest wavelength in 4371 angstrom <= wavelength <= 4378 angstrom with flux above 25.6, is 4371.5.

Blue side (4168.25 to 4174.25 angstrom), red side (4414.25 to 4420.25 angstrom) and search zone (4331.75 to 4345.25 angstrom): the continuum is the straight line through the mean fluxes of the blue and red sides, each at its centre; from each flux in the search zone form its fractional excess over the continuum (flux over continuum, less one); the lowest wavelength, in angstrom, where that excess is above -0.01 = 4332.5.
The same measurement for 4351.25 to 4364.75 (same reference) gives 4352.0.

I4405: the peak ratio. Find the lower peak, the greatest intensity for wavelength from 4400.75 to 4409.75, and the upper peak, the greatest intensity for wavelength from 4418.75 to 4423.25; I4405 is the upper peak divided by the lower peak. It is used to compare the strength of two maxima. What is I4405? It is 1.11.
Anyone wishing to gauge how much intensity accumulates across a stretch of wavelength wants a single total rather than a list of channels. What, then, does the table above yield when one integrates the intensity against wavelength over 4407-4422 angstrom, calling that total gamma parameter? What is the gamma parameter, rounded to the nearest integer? 445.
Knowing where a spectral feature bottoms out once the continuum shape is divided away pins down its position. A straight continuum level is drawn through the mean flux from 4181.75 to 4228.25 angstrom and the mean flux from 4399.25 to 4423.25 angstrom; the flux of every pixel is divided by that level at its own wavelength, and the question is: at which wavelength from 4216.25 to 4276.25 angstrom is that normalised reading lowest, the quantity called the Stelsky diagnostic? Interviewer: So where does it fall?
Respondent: 4259.0 angstrom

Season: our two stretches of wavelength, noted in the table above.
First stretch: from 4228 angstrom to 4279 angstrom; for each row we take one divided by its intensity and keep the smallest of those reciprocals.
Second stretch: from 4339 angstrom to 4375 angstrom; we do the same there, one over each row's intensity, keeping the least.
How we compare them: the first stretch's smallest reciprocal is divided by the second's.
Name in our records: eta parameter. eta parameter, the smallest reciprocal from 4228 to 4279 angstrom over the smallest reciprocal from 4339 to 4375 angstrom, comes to 1.7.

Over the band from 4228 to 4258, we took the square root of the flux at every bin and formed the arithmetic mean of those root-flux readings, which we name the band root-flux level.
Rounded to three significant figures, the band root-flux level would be 5.02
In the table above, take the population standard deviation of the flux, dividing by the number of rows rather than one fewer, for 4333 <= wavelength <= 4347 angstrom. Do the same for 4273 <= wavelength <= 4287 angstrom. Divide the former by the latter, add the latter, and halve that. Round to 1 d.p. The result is 1.4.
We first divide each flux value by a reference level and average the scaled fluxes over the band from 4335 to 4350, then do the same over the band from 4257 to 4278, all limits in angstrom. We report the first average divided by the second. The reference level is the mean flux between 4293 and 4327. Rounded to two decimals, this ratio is 1.88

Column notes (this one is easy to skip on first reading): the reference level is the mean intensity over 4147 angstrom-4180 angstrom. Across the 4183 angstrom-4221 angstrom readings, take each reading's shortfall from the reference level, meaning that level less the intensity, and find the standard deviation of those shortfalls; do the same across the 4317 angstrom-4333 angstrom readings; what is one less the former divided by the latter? 0.66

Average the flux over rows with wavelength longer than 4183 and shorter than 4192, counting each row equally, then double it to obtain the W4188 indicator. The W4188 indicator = 47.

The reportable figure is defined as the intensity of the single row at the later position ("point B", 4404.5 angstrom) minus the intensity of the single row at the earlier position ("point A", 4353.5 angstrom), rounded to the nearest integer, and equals -15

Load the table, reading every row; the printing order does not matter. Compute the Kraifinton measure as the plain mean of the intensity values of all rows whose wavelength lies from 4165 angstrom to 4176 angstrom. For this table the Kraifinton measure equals 24.8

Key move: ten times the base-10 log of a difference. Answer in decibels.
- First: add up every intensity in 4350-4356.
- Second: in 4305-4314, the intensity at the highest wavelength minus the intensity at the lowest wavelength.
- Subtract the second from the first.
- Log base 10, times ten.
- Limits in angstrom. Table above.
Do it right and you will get 22.1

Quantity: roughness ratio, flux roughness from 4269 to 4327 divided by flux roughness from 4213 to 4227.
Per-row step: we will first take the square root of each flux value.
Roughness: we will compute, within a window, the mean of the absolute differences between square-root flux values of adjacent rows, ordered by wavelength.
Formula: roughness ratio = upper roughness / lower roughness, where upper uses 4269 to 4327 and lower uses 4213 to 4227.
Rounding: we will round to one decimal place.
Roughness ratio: 1.1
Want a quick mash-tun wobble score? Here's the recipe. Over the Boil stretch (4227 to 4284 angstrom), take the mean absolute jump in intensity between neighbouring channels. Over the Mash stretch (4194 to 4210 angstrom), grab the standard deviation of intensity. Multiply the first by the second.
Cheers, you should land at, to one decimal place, 0.7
